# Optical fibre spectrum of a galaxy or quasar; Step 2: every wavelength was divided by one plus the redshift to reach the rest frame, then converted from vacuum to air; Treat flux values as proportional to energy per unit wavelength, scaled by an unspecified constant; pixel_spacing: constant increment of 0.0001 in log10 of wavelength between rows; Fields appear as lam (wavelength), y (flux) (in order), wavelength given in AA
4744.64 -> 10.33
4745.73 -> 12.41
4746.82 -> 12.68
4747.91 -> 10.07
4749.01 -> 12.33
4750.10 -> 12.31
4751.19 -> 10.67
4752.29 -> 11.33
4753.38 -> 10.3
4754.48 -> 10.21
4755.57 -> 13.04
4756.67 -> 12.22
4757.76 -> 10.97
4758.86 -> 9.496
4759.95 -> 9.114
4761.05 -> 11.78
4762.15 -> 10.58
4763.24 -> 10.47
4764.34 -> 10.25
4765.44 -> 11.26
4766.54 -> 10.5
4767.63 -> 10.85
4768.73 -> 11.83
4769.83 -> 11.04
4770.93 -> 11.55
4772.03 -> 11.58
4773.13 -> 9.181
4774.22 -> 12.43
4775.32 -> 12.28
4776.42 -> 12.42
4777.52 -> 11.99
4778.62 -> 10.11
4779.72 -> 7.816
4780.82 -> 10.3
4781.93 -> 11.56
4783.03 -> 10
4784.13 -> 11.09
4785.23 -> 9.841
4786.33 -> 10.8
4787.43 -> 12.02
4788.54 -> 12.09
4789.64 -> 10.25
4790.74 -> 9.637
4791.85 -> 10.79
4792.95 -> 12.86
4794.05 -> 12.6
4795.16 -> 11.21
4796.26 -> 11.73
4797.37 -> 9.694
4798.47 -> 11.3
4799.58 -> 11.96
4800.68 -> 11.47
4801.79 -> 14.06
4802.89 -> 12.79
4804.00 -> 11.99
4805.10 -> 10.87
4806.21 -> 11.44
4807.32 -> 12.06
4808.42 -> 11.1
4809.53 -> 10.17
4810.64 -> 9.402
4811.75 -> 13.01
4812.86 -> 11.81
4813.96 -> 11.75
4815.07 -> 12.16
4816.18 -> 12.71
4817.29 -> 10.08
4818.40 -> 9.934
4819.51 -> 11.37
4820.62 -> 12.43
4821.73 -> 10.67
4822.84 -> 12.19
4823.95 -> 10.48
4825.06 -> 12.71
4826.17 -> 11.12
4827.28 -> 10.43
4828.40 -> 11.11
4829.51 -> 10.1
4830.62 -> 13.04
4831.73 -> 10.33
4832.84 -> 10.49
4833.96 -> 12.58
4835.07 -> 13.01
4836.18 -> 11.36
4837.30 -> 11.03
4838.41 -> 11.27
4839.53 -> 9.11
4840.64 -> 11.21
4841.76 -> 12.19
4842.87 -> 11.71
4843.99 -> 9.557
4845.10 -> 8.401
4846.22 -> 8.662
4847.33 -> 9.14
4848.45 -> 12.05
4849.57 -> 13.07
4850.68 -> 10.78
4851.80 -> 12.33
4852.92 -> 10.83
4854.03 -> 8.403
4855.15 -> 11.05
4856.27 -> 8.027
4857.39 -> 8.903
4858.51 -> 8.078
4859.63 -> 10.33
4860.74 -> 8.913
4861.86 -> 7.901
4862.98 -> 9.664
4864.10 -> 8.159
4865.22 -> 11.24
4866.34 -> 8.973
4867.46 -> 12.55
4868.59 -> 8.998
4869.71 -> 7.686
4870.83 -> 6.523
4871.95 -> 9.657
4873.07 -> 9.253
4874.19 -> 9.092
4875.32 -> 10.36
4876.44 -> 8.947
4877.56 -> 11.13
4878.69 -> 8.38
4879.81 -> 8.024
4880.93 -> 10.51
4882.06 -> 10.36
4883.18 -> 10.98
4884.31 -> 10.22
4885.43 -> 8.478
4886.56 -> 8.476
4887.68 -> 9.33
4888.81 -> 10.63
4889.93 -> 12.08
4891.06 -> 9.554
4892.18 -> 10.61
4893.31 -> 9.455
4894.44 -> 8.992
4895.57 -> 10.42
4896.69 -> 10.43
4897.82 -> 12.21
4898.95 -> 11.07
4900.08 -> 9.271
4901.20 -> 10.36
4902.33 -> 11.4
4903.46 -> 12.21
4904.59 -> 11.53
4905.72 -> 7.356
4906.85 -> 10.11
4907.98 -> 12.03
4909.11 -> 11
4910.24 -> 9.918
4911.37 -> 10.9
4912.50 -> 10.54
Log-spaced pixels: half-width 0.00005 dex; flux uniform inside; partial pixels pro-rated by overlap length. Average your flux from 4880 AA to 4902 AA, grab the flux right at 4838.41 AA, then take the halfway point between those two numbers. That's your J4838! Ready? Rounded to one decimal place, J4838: 10.7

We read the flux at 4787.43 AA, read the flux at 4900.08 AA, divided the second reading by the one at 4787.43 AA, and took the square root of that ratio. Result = 0.88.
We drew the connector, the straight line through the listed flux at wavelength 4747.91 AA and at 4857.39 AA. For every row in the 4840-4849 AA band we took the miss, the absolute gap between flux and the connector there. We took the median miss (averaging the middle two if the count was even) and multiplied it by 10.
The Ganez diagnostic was 13.8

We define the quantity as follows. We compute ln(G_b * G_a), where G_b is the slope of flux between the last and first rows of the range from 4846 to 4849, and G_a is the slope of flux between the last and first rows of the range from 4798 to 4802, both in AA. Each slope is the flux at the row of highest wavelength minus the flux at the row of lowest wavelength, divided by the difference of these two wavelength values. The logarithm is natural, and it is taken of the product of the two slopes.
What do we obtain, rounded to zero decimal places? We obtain 0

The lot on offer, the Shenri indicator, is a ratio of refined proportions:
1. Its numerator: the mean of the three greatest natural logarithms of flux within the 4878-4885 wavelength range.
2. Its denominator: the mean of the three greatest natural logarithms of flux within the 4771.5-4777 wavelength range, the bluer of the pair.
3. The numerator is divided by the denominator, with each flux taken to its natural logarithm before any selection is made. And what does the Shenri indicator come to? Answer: 0.94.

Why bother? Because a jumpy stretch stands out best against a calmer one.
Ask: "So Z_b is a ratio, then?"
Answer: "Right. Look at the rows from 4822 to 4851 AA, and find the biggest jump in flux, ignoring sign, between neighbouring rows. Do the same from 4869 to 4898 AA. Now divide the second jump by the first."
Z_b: 1.07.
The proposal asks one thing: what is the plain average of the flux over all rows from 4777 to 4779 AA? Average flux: 11.1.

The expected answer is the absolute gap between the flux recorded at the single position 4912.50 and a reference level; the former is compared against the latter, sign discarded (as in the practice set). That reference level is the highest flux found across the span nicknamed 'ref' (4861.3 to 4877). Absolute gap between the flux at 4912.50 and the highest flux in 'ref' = 2.0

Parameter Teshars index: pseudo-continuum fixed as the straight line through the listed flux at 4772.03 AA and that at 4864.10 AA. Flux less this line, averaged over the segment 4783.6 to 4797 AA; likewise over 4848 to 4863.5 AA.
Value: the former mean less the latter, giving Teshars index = -1.2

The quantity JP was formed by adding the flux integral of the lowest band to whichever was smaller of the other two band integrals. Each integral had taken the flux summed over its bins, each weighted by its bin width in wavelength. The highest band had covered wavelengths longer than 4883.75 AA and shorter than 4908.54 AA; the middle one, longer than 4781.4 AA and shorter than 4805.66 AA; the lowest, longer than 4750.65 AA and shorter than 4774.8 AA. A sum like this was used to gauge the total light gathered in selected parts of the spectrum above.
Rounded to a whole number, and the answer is 519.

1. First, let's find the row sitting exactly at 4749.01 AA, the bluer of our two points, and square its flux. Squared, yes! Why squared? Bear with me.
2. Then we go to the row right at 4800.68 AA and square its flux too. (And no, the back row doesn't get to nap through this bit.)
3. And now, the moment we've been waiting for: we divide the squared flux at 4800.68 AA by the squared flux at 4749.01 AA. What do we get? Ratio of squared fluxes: 0.87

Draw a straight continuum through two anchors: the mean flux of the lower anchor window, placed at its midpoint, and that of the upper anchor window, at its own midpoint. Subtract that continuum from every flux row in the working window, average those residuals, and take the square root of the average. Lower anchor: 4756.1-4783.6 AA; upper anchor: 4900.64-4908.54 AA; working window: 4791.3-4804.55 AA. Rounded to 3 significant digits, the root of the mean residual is 1.02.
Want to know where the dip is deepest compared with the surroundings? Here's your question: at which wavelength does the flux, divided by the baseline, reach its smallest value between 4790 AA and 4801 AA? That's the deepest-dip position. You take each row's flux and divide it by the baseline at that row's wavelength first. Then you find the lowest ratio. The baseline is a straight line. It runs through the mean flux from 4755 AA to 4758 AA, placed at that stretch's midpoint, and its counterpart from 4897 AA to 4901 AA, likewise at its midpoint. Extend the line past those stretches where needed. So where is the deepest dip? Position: 4790.74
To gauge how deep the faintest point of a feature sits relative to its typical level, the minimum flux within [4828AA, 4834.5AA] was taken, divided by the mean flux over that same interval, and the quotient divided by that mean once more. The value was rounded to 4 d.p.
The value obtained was 0.0794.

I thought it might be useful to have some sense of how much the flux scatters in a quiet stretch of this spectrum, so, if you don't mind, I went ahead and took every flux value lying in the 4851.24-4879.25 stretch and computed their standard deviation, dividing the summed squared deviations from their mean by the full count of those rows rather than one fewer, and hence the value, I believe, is 1.46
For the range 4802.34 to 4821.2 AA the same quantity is 1.05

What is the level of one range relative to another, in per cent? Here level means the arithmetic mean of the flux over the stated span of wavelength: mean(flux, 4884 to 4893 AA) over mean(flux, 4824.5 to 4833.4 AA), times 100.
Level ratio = 89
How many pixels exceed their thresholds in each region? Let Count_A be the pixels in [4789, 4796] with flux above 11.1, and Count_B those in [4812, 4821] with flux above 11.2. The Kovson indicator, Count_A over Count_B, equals 0.5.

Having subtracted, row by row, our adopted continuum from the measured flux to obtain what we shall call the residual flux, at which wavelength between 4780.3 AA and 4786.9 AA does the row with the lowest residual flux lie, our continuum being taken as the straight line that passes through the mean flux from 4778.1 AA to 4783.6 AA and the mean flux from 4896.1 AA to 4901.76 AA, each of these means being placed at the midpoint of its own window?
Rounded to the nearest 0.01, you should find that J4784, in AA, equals 4785.23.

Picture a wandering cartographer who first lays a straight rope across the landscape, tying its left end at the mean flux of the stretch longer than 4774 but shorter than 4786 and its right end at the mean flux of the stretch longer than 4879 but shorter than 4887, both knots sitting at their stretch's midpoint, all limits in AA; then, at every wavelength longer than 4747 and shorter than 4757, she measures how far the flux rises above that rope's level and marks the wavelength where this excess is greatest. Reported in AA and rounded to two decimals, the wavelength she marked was 4755.57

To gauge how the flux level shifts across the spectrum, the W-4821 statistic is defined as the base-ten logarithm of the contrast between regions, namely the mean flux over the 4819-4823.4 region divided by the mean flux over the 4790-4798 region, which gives 0.02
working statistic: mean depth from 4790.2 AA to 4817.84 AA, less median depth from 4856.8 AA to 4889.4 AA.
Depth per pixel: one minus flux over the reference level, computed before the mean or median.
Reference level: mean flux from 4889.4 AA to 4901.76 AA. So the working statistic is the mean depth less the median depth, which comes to -0.24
